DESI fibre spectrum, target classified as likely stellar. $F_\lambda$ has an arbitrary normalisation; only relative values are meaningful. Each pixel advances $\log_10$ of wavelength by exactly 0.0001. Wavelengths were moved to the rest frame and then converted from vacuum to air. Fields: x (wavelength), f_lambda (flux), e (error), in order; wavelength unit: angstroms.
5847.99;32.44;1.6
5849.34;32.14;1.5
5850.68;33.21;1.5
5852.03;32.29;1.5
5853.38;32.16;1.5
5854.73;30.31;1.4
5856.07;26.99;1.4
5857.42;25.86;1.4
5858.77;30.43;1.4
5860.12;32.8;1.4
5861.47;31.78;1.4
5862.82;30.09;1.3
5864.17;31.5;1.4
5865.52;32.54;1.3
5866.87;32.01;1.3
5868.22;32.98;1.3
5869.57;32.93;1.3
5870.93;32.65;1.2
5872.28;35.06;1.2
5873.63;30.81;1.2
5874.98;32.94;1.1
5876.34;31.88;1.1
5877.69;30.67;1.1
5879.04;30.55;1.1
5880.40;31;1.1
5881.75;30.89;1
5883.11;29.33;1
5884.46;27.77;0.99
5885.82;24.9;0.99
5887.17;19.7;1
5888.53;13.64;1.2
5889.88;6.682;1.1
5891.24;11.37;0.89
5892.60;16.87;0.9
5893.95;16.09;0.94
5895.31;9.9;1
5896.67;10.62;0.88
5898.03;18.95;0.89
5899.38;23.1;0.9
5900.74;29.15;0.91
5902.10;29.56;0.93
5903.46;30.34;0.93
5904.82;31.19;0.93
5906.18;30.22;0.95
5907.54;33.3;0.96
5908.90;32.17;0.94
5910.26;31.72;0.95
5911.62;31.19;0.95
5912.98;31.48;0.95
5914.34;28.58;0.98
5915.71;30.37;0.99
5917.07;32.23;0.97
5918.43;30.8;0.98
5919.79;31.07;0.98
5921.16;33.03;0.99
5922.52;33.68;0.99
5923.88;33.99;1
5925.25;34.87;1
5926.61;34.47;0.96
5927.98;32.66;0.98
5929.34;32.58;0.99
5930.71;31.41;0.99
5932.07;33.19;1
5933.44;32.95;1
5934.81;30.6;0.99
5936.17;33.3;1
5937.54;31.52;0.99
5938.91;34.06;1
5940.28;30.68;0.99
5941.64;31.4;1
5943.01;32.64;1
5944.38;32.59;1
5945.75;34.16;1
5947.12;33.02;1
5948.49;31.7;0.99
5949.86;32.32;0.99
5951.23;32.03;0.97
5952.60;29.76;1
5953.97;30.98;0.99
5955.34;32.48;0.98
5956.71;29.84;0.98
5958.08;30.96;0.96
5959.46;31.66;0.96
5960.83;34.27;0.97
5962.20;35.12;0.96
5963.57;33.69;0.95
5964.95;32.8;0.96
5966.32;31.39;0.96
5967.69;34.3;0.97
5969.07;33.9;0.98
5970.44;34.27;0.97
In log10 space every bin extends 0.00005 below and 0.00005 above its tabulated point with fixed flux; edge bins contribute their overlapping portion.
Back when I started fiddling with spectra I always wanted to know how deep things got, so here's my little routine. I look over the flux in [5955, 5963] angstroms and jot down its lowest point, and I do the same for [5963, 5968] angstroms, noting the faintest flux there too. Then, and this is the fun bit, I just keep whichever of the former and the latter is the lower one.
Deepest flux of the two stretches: 30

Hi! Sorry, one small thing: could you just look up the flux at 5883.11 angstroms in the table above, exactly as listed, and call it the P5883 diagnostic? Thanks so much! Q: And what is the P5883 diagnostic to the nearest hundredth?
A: 29.33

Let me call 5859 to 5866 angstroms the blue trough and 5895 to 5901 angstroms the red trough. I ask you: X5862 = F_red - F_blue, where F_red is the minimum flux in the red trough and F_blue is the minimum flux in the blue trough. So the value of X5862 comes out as -20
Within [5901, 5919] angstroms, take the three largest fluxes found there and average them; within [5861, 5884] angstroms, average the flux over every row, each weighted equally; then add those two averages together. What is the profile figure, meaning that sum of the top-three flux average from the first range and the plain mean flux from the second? 64.3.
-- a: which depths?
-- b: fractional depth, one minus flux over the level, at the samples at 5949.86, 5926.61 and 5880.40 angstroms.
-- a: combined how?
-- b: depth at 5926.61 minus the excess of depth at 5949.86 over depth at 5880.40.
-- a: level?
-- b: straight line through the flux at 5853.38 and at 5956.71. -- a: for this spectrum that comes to 0.0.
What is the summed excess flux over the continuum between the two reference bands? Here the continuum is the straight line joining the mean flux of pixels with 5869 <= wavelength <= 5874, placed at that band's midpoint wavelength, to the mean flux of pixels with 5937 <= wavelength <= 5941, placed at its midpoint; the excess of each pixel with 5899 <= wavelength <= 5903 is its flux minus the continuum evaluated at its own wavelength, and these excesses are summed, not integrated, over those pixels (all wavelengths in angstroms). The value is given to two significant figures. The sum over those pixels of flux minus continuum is -16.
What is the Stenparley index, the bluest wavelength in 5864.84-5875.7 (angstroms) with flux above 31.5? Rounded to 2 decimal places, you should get 5865.52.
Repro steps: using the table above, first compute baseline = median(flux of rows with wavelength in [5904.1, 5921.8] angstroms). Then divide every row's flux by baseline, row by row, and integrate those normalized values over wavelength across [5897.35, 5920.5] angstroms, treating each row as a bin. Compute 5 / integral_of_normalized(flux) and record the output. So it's 0.227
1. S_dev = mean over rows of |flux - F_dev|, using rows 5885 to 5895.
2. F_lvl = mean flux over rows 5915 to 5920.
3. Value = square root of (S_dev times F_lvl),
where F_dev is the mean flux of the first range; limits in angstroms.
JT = 12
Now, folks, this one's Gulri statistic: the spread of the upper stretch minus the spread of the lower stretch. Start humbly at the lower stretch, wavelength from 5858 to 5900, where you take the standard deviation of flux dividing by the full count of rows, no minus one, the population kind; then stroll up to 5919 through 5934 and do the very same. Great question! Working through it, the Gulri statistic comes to -7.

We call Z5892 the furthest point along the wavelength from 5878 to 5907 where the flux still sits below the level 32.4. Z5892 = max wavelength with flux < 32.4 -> 5906.18 angstroms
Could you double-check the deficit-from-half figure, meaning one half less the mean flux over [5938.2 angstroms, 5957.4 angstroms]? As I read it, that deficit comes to -31.5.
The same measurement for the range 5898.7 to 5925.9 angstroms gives -30.6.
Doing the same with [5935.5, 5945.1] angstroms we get -31.8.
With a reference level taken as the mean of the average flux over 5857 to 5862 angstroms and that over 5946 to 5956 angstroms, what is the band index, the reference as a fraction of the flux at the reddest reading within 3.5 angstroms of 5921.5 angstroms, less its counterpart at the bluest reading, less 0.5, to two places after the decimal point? -0.59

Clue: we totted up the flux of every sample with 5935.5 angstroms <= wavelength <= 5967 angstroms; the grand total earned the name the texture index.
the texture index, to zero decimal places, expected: 742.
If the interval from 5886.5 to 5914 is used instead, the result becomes 457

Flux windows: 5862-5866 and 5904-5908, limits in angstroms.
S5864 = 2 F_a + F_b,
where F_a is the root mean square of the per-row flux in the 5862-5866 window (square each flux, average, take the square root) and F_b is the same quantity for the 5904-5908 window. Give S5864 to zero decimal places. 94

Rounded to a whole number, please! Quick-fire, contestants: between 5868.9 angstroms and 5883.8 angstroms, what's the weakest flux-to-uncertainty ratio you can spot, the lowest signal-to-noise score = 25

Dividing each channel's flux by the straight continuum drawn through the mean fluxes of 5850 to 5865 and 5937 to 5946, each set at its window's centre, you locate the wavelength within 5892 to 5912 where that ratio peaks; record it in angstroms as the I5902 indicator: 5907.54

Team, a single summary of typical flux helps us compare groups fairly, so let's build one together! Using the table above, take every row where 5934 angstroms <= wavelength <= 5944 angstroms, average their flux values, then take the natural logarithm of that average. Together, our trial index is 3.47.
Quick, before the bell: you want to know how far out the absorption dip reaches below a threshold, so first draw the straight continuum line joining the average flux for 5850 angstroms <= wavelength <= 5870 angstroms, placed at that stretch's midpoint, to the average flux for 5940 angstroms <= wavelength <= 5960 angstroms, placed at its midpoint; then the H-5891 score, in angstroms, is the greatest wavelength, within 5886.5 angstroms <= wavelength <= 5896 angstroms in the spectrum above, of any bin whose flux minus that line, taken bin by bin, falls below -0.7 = 5895.31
